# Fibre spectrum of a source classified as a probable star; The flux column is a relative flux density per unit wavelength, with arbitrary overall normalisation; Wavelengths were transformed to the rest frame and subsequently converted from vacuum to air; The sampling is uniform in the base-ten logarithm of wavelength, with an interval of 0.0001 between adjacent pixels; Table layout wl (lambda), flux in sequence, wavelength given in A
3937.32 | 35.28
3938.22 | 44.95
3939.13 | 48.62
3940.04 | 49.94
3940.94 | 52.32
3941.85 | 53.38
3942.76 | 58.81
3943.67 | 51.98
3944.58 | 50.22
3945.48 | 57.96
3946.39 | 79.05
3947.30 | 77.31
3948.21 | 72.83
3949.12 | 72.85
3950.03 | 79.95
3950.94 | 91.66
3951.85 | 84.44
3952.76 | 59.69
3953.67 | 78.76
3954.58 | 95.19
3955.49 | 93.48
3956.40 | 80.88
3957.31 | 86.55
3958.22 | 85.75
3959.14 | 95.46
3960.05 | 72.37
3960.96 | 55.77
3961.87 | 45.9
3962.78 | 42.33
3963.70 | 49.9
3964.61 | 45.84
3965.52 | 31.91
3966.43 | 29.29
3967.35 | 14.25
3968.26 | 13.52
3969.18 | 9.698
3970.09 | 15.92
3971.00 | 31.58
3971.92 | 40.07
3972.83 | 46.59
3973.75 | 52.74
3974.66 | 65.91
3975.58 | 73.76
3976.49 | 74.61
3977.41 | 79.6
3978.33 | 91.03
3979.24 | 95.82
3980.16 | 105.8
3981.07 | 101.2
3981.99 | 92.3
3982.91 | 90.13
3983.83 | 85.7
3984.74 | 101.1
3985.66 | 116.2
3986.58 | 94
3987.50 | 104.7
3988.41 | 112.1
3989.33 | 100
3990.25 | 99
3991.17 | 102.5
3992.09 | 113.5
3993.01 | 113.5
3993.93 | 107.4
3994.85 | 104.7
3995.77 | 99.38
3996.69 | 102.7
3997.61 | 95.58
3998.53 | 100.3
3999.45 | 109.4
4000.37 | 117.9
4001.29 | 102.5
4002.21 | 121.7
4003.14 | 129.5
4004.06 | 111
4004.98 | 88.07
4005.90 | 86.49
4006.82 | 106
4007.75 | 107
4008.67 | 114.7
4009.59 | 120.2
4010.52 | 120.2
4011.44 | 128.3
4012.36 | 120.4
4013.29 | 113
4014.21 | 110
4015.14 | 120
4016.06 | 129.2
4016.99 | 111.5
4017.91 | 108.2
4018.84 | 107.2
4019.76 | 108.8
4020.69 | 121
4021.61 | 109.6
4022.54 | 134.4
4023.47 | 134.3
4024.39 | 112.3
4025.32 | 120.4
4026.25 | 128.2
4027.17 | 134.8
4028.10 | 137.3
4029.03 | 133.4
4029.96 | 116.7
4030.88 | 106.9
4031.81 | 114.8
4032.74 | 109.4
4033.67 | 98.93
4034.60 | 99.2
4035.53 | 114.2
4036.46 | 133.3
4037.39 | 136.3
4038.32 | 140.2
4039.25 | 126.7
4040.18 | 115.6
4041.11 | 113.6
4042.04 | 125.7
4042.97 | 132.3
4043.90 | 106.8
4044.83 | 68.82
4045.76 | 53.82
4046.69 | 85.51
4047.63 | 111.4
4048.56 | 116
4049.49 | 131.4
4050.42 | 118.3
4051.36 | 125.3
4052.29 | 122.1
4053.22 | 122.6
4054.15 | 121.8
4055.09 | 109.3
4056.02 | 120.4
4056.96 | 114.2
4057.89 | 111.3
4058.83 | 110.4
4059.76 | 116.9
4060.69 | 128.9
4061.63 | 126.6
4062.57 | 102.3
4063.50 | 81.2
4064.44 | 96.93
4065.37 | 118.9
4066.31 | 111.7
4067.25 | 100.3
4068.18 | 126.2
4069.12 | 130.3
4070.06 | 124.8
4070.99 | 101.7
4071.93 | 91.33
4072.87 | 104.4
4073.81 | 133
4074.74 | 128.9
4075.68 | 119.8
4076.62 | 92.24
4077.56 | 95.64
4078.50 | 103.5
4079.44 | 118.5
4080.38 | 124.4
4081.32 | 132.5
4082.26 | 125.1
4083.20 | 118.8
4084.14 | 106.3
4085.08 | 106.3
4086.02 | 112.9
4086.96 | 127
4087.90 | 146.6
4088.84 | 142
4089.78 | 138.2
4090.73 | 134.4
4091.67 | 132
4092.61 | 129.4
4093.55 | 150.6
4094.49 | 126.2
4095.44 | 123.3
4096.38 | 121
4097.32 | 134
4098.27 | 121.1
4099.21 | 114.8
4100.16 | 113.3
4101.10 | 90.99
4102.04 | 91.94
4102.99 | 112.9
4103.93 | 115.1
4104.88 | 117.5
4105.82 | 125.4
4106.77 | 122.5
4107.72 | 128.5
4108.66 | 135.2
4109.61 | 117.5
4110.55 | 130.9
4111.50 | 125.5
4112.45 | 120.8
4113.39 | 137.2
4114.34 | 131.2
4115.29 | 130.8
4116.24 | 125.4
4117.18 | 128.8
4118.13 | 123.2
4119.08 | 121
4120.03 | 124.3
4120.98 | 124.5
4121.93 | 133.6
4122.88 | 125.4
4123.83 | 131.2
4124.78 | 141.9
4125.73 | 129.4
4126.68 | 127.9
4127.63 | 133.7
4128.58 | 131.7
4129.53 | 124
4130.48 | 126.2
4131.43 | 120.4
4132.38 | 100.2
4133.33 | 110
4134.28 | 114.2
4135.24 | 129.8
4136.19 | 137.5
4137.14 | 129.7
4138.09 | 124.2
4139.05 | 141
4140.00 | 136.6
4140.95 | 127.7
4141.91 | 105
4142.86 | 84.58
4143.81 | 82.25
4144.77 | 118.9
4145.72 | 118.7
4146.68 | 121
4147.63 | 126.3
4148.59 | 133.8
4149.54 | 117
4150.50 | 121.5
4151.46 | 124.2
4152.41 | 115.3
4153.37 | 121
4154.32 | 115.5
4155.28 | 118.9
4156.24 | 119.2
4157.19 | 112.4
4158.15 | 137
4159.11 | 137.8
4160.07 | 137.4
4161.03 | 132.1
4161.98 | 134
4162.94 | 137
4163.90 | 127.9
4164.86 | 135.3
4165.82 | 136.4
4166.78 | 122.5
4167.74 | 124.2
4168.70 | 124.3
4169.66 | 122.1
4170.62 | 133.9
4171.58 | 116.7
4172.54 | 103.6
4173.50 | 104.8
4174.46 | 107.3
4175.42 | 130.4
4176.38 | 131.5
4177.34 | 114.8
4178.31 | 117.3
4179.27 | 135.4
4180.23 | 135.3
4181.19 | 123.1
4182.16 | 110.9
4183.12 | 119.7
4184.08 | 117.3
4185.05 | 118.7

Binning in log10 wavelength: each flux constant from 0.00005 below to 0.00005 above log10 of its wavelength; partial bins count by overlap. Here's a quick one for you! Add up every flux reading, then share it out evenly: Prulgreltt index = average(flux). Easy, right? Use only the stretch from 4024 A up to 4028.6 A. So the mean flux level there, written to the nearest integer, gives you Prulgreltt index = 127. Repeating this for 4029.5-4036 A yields 109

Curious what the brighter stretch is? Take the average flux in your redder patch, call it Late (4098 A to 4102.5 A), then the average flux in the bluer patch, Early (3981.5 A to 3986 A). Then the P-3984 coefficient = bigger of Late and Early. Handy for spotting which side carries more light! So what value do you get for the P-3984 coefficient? 106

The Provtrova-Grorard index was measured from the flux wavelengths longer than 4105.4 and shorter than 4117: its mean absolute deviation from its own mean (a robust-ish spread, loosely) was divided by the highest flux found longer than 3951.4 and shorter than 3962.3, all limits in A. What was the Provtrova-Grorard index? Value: 0.049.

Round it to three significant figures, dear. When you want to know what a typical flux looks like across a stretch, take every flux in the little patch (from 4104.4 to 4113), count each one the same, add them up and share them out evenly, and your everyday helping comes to 125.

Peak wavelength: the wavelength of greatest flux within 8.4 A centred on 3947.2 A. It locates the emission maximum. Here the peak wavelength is 3950.94 A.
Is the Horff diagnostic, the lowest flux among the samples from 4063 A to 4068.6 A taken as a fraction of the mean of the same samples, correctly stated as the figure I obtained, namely 0.767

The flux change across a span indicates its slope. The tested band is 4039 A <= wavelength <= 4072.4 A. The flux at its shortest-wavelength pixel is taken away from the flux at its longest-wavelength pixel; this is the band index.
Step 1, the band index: -35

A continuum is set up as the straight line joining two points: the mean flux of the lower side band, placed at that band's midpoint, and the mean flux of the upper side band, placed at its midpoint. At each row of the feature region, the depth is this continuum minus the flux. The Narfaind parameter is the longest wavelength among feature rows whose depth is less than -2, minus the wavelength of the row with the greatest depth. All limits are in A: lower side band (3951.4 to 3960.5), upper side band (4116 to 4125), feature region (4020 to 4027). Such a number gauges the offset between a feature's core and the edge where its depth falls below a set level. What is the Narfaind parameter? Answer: 4.6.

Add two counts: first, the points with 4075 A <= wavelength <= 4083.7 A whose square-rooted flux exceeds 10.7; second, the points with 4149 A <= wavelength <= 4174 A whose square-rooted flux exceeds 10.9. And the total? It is 25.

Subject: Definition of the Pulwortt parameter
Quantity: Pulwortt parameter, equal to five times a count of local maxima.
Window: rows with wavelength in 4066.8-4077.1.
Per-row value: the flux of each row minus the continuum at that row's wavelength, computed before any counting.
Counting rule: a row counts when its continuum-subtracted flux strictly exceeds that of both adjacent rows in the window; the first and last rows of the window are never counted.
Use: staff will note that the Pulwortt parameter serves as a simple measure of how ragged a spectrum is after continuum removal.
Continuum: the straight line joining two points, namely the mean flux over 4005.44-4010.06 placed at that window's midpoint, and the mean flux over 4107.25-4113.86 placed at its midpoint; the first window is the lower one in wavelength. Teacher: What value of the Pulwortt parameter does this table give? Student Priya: 10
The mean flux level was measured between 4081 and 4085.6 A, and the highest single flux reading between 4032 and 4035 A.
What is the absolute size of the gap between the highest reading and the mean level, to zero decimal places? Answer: 8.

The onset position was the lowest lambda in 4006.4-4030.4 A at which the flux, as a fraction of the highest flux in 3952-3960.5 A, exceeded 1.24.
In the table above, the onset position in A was 4009.59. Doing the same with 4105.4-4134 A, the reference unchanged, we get 4105.82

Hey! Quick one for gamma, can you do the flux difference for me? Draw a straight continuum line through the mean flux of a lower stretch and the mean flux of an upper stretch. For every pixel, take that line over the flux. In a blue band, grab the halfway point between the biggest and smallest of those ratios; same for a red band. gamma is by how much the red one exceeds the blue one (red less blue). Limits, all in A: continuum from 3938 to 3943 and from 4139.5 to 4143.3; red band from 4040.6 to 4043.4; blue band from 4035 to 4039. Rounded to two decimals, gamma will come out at 0.03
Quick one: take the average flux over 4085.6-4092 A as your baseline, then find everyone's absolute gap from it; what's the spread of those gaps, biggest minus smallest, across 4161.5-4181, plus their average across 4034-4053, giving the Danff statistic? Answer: 50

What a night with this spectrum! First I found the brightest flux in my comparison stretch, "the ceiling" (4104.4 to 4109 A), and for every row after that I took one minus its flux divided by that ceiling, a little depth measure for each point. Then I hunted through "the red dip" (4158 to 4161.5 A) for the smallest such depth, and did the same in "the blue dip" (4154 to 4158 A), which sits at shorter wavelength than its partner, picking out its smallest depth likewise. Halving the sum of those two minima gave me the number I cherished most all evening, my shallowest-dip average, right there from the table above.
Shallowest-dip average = 0.050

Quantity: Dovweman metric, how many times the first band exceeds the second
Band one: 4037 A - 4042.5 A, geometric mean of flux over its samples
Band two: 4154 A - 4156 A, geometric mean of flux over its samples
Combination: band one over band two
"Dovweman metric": 1.07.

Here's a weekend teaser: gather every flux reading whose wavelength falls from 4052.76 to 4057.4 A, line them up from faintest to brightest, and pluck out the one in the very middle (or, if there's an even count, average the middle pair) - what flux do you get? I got 120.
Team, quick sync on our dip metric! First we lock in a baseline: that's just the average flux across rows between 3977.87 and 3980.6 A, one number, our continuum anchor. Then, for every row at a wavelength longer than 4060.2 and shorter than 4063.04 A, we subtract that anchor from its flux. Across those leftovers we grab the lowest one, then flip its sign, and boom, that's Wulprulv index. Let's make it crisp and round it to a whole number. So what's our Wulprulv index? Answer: -5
